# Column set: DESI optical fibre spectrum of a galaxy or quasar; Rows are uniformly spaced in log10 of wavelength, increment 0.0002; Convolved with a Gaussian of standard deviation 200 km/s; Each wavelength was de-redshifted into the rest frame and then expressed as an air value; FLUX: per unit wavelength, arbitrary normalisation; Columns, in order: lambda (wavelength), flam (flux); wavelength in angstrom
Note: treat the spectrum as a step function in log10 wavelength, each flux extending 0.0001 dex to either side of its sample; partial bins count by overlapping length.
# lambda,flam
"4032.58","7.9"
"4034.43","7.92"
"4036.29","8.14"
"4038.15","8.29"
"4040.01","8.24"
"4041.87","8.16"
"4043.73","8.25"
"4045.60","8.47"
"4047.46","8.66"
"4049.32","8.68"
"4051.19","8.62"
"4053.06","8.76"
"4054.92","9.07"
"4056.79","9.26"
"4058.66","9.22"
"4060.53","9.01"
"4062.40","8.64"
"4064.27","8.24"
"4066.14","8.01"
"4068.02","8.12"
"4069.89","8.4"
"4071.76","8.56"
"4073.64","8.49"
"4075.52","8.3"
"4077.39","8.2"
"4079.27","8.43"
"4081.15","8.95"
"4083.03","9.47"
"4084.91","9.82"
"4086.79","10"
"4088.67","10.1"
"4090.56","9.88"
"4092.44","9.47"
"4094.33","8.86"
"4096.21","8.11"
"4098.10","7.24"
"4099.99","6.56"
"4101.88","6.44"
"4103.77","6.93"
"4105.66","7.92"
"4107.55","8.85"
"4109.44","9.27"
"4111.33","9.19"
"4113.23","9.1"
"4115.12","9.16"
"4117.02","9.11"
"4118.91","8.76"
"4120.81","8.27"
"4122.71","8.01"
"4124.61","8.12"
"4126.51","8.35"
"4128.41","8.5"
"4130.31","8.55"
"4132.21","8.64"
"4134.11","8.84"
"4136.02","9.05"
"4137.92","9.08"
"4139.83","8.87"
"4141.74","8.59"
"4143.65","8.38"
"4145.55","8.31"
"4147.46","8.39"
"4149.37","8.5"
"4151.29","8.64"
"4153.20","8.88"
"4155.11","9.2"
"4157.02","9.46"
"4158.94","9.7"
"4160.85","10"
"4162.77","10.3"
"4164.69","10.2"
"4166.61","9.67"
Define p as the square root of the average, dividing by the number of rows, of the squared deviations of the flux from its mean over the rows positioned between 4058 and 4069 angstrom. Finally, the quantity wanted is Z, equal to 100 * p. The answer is 45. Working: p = 0.45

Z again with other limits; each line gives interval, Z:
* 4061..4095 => 69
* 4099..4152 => 72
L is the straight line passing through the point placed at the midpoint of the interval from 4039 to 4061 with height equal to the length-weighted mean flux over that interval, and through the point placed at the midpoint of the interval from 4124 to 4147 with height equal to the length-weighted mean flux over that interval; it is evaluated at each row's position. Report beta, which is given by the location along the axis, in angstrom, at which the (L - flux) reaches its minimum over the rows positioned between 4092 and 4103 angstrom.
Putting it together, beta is 4092.44 angstrom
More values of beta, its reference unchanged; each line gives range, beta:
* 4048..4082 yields 4056.79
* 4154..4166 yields 4162.77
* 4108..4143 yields 4109.44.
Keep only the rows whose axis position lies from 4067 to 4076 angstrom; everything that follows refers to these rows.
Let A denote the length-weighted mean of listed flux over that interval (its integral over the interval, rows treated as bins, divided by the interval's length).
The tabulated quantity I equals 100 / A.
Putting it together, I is 11.9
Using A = 8.37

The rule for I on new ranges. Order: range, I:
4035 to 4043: 12.2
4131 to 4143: 11.3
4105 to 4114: 11.2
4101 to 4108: 13.4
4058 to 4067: 11.6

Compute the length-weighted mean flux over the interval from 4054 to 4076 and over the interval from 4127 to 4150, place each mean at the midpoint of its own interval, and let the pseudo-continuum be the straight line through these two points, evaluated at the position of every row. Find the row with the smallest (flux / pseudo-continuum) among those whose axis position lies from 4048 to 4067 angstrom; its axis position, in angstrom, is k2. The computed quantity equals 4066.14 angstrom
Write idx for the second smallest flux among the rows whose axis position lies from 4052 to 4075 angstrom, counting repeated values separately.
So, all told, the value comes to 8.12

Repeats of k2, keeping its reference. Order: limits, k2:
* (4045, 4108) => 4101.88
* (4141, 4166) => 4145.55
